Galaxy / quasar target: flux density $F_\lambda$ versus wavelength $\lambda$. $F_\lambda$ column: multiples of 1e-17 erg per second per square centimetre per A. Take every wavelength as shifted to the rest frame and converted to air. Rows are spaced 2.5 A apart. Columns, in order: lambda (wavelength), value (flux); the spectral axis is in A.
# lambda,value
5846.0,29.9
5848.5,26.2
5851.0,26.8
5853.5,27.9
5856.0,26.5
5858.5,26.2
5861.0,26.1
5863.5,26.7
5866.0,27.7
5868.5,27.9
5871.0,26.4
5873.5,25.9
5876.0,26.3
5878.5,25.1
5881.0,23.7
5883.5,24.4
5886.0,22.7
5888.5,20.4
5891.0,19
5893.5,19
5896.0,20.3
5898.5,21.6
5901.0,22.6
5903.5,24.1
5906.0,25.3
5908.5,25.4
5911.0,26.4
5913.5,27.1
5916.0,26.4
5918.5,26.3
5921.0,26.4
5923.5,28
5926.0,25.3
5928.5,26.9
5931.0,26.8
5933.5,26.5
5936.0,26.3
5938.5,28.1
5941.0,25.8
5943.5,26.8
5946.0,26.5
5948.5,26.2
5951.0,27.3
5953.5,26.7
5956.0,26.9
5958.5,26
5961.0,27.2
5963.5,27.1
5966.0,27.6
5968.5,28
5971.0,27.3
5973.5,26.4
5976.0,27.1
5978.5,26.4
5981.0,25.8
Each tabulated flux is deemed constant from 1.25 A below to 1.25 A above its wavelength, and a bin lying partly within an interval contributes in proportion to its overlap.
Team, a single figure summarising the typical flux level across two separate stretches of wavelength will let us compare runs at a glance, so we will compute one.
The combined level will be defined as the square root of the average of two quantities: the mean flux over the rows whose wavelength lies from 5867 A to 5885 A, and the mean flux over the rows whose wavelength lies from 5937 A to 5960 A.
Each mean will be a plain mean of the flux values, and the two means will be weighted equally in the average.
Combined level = 5.117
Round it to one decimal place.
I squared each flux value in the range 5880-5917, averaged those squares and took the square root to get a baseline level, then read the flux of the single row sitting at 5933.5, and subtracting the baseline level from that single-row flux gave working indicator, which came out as 3.1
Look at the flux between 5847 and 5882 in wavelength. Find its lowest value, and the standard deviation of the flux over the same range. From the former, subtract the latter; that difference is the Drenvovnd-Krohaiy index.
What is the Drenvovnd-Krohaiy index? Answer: 22.6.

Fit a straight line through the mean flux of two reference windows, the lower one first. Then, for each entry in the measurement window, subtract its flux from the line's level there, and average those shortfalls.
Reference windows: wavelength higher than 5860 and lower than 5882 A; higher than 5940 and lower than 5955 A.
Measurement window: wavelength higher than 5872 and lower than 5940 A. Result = 1.7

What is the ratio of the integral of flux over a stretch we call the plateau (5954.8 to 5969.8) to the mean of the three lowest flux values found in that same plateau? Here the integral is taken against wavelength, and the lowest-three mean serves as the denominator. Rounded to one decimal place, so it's 15.3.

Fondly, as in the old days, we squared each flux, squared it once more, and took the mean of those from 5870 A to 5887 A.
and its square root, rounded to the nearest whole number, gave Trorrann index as 626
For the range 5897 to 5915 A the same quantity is 617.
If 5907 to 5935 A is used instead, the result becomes 704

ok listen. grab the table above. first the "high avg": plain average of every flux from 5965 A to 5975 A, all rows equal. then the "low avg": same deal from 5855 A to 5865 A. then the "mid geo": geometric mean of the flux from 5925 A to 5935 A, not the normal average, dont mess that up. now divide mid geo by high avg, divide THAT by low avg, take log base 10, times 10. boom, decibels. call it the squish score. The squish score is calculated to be -14.37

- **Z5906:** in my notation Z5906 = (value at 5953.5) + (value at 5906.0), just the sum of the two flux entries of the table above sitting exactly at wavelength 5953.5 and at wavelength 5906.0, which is 52.0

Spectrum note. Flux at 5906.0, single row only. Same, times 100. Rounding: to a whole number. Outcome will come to 2530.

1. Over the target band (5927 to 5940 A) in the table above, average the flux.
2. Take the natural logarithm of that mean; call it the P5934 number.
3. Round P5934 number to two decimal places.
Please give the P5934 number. 3.29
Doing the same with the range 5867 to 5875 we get 3.29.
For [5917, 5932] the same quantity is 3.28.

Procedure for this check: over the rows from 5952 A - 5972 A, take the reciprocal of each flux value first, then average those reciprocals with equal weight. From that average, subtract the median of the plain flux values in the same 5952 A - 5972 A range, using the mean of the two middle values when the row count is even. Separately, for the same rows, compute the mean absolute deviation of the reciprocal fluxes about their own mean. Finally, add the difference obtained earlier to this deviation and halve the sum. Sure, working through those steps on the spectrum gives -13.56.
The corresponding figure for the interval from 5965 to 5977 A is -13.63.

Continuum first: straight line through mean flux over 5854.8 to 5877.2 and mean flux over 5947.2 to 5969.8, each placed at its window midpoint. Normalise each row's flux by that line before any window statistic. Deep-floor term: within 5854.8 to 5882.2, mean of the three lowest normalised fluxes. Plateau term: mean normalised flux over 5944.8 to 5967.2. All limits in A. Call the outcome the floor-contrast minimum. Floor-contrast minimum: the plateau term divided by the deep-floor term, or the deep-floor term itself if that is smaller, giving 0.93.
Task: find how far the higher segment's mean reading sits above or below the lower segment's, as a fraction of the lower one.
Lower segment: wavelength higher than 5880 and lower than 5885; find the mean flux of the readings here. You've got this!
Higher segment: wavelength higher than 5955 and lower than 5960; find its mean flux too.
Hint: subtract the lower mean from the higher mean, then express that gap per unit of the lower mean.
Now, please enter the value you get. 0.10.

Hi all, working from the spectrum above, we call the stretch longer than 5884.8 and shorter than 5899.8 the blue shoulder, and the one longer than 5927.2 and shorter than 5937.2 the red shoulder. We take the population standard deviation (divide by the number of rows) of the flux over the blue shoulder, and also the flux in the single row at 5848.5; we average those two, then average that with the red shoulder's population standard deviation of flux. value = 7.0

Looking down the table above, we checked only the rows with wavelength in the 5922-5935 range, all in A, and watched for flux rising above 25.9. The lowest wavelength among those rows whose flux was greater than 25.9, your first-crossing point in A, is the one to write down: 5923.5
